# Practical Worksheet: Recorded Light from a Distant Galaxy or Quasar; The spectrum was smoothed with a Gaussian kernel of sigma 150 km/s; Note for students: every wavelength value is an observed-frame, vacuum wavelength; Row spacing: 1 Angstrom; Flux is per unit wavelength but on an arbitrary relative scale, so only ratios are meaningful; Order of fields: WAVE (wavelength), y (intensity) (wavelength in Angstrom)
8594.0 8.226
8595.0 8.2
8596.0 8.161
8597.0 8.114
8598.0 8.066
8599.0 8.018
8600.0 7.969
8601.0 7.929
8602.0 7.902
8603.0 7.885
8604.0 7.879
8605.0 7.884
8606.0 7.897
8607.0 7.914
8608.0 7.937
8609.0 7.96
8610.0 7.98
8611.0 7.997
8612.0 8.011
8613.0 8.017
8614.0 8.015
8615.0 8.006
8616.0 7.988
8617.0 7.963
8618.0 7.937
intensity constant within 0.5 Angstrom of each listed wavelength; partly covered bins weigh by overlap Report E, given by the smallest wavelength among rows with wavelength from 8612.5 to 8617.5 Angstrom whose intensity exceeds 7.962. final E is 8613.0 Angstrom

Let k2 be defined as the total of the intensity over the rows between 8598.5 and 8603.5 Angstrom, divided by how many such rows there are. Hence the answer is 7.94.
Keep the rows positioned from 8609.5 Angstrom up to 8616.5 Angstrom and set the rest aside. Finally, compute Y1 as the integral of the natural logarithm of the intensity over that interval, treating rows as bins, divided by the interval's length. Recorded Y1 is 2.08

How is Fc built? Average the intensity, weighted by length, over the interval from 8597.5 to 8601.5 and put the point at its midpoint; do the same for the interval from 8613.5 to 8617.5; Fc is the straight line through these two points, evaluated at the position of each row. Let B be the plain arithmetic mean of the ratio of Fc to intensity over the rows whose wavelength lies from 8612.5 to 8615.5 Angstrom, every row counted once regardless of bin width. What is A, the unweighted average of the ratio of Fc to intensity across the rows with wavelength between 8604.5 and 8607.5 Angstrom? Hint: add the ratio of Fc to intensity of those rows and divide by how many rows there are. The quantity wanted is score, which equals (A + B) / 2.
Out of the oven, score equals 1.00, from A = 1.01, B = 1.00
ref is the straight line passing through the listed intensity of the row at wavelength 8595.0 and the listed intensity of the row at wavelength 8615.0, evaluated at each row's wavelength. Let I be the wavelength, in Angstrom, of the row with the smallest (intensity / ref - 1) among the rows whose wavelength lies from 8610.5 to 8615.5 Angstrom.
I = 8611.0 Angstrom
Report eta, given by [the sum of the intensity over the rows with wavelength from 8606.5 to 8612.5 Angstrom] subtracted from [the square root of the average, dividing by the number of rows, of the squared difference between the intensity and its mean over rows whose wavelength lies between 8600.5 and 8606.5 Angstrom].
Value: -48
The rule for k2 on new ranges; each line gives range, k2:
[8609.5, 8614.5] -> 8.00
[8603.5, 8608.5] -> 7.90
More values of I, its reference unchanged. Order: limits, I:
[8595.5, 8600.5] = 8600.0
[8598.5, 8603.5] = 8603.0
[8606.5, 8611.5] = 8607.0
